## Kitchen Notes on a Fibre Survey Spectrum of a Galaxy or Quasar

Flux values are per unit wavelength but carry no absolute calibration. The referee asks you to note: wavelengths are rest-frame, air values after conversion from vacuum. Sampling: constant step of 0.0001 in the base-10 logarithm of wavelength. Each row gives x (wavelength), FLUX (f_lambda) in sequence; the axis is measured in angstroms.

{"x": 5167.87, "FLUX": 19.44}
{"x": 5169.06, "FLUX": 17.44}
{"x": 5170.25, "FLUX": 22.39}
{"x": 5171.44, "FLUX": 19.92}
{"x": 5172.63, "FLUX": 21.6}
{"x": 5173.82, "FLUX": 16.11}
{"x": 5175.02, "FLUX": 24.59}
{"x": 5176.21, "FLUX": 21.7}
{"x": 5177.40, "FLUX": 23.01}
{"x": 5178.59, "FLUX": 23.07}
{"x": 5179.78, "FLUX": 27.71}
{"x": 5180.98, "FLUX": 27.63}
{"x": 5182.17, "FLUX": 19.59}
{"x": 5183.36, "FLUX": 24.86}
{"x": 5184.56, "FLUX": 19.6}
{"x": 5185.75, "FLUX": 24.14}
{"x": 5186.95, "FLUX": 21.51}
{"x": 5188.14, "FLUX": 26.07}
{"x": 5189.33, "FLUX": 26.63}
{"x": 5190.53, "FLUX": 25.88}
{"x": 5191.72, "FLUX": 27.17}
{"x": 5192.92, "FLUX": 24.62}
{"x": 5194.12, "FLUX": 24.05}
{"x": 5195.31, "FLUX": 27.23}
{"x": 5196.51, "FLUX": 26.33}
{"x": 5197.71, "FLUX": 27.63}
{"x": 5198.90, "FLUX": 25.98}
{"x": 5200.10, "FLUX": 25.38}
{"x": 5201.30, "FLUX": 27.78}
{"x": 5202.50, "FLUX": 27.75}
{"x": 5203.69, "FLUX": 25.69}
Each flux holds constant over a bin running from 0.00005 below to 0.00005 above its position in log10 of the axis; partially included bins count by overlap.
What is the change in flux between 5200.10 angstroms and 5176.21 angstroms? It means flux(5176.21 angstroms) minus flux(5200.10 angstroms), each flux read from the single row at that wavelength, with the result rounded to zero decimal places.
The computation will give -4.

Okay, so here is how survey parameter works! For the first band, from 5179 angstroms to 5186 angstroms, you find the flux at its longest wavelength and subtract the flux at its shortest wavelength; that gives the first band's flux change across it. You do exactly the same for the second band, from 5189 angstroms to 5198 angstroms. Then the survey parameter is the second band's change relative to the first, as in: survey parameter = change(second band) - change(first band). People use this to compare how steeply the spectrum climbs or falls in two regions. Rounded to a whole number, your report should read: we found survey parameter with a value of 5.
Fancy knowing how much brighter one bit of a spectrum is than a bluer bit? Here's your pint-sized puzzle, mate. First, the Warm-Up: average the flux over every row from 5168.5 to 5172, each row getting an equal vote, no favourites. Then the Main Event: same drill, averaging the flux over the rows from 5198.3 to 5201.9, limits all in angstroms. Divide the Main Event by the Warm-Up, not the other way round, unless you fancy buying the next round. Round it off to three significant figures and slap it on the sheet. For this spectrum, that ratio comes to 1.32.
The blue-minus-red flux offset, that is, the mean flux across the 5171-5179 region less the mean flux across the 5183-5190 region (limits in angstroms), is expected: -2.4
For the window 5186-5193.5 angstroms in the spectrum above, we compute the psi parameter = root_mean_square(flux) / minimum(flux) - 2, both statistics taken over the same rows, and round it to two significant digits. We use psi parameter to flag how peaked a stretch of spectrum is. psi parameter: -0.82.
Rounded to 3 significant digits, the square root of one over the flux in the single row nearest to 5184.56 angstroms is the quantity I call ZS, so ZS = 0.226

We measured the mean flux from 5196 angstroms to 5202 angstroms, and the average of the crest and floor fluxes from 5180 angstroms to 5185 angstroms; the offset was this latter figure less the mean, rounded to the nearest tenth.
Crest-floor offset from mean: -3.0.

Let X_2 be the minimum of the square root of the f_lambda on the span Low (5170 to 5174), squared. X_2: 16.1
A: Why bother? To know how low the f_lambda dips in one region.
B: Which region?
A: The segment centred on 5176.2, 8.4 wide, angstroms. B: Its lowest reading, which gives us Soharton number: 16.11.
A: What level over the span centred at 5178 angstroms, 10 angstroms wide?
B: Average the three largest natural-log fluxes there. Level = 3.28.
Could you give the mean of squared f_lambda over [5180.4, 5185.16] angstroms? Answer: 537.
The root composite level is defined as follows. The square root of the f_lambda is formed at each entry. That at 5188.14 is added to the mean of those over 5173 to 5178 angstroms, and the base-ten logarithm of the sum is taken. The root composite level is 0.987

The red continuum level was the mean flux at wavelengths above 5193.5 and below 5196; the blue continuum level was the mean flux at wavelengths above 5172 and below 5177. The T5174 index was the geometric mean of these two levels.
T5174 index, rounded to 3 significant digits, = 23.2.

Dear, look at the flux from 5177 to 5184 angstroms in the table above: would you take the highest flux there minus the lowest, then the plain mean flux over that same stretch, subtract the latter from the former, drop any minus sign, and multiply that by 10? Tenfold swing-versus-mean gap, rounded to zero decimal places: 162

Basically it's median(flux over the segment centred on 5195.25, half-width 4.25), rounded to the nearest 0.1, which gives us 26.3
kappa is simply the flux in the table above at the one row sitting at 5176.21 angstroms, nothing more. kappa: 21.7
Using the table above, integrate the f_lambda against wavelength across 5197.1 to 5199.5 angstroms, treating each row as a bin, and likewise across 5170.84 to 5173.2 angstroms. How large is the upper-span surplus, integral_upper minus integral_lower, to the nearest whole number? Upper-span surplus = 15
